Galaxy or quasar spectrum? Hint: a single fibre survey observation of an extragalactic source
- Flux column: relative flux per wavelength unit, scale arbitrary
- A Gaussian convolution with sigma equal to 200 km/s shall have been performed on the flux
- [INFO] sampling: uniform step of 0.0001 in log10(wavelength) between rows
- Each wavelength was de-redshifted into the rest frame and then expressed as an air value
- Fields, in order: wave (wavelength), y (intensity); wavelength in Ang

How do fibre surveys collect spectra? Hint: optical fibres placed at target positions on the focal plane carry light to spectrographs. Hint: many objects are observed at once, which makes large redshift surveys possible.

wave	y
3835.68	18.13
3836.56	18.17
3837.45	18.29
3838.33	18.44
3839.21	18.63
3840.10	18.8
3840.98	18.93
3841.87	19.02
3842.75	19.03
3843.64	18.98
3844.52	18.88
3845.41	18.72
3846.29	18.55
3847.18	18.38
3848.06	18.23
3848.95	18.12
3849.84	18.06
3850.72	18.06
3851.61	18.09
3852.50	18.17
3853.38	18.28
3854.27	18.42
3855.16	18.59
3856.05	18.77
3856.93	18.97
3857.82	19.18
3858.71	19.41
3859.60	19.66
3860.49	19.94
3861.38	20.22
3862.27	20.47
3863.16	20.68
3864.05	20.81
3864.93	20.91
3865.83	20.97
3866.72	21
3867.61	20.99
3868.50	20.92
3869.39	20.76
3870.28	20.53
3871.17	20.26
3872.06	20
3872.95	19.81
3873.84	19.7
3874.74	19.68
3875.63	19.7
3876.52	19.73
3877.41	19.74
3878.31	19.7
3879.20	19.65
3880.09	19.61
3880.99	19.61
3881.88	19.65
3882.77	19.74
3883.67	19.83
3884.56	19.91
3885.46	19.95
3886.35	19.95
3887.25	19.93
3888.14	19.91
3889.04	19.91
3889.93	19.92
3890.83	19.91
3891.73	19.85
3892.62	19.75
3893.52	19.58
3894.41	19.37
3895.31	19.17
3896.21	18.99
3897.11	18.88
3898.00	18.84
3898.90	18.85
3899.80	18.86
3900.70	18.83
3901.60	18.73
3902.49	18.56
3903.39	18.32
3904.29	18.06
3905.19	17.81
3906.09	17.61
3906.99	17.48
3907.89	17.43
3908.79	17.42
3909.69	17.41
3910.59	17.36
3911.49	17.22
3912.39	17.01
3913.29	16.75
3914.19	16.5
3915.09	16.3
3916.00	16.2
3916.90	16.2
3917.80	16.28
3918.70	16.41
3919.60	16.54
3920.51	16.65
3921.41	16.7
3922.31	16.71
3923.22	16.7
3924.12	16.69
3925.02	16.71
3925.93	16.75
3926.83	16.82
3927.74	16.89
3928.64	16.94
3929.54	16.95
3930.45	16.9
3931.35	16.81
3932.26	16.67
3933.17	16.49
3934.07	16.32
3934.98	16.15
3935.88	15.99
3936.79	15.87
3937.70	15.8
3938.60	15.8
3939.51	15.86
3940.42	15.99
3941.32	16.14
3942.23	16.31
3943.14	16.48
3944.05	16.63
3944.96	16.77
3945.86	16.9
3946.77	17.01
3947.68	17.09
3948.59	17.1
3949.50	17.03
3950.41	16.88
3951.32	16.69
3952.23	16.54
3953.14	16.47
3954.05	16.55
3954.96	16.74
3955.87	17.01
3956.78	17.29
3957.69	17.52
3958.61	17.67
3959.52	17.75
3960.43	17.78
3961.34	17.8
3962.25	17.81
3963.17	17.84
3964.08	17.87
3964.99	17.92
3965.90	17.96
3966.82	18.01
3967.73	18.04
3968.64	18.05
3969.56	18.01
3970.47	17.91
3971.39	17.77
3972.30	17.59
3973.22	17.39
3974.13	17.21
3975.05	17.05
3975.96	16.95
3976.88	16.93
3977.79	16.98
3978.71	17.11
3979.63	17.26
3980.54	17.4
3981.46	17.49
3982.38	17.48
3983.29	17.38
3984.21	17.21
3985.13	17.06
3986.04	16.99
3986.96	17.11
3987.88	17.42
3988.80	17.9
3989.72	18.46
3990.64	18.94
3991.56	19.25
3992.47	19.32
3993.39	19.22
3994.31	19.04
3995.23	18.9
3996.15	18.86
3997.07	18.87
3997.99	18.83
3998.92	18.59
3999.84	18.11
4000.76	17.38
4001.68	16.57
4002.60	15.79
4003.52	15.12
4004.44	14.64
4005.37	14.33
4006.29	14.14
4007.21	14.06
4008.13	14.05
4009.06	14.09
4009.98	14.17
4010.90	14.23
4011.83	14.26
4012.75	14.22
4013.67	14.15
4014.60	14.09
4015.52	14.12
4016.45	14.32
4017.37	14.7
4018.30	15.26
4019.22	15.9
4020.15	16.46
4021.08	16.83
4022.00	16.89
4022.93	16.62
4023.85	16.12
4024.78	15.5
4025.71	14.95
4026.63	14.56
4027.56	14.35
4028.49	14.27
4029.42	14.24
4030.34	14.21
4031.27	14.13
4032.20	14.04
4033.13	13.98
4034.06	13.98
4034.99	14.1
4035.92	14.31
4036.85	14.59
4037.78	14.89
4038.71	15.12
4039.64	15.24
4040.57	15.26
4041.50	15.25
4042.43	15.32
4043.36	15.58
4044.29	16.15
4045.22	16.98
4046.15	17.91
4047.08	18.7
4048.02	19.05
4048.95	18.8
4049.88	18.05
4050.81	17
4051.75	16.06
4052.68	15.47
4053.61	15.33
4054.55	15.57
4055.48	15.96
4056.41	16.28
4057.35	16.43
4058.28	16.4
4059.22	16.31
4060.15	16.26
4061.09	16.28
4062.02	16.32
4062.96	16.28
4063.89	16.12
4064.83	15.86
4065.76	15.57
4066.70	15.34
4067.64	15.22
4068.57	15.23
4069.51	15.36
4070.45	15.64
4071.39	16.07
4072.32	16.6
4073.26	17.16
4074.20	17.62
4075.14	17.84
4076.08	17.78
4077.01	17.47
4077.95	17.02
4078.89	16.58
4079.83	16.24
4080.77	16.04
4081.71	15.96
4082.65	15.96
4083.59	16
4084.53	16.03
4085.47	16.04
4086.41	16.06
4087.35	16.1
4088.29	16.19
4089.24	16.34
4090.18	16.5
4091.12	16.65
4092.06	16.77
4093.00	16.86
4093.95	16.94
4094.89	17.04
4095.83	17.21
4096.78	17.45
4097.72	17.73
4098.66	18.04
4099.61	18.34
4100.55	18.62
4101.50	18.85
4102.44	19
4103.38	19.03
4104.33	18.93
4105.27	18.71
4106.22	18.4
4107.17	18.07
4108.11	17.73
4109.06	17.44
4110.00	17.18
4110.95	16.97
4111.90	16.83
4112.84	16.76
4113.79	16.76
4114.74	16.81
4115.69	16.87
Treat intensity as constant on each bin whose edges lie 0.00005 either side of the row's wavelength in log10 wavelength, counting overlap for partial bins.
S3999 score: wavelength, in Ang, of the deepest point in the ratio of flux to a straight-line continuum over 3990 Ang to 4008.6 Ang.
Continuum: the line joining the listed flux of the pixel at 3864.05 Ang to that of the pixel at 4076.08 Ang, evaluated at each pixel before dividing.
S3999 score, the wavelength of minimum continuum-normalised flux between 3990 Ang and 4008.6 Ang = 4008.13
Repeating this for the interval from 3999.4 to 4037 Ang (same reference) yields 4008.13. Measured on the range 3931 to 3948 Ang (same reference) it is 3937.70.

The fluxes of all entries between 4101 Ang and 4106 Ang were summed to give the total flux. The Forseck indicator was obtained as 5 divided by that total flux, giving 0.053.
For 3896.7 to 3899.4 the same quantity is 0.088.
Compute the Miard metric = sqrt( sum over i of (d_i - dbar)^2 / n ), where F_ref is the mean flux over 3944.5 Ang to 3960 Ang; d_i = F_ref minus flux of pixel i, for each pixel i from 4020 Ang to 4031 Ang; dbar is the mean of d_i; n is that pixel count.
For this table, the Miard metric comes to 1.06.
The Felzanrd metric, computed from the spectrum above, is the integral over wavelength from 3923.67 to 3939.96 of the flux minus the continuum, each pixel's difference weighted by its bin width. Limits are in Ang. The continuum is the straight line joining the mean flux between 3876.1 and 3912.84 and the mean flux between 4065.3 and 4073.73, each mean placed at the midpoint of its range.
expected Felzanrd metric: -30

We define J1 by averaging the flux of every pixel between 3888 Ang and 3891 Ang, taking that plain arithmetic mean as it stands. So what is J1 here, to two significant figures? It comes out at 20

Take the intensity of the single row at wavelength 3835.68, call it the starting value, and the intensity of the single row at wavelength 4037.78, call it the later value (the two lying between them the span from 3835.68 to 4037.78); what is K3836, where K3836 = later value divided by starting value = 0.82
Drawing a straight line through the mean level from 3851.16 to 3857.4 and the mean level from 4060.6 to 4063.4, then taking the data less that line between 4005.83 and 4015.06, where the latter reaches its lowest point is 4008.13 Ang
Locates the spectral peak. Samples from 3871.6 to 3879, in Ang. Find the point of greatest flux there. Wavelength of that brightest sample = 3872.06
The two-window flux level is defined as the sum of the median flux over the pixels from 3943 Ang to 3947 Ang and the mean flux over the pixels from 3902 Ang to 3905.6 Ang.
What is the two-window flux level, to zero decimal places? 35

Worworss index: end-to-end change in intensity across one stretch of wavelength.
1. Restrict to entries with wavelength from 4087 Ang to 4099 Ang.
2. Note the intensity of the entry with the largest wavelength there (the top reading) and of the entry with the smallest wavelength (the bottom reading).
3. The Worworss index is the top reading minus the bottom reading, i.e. 1.9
